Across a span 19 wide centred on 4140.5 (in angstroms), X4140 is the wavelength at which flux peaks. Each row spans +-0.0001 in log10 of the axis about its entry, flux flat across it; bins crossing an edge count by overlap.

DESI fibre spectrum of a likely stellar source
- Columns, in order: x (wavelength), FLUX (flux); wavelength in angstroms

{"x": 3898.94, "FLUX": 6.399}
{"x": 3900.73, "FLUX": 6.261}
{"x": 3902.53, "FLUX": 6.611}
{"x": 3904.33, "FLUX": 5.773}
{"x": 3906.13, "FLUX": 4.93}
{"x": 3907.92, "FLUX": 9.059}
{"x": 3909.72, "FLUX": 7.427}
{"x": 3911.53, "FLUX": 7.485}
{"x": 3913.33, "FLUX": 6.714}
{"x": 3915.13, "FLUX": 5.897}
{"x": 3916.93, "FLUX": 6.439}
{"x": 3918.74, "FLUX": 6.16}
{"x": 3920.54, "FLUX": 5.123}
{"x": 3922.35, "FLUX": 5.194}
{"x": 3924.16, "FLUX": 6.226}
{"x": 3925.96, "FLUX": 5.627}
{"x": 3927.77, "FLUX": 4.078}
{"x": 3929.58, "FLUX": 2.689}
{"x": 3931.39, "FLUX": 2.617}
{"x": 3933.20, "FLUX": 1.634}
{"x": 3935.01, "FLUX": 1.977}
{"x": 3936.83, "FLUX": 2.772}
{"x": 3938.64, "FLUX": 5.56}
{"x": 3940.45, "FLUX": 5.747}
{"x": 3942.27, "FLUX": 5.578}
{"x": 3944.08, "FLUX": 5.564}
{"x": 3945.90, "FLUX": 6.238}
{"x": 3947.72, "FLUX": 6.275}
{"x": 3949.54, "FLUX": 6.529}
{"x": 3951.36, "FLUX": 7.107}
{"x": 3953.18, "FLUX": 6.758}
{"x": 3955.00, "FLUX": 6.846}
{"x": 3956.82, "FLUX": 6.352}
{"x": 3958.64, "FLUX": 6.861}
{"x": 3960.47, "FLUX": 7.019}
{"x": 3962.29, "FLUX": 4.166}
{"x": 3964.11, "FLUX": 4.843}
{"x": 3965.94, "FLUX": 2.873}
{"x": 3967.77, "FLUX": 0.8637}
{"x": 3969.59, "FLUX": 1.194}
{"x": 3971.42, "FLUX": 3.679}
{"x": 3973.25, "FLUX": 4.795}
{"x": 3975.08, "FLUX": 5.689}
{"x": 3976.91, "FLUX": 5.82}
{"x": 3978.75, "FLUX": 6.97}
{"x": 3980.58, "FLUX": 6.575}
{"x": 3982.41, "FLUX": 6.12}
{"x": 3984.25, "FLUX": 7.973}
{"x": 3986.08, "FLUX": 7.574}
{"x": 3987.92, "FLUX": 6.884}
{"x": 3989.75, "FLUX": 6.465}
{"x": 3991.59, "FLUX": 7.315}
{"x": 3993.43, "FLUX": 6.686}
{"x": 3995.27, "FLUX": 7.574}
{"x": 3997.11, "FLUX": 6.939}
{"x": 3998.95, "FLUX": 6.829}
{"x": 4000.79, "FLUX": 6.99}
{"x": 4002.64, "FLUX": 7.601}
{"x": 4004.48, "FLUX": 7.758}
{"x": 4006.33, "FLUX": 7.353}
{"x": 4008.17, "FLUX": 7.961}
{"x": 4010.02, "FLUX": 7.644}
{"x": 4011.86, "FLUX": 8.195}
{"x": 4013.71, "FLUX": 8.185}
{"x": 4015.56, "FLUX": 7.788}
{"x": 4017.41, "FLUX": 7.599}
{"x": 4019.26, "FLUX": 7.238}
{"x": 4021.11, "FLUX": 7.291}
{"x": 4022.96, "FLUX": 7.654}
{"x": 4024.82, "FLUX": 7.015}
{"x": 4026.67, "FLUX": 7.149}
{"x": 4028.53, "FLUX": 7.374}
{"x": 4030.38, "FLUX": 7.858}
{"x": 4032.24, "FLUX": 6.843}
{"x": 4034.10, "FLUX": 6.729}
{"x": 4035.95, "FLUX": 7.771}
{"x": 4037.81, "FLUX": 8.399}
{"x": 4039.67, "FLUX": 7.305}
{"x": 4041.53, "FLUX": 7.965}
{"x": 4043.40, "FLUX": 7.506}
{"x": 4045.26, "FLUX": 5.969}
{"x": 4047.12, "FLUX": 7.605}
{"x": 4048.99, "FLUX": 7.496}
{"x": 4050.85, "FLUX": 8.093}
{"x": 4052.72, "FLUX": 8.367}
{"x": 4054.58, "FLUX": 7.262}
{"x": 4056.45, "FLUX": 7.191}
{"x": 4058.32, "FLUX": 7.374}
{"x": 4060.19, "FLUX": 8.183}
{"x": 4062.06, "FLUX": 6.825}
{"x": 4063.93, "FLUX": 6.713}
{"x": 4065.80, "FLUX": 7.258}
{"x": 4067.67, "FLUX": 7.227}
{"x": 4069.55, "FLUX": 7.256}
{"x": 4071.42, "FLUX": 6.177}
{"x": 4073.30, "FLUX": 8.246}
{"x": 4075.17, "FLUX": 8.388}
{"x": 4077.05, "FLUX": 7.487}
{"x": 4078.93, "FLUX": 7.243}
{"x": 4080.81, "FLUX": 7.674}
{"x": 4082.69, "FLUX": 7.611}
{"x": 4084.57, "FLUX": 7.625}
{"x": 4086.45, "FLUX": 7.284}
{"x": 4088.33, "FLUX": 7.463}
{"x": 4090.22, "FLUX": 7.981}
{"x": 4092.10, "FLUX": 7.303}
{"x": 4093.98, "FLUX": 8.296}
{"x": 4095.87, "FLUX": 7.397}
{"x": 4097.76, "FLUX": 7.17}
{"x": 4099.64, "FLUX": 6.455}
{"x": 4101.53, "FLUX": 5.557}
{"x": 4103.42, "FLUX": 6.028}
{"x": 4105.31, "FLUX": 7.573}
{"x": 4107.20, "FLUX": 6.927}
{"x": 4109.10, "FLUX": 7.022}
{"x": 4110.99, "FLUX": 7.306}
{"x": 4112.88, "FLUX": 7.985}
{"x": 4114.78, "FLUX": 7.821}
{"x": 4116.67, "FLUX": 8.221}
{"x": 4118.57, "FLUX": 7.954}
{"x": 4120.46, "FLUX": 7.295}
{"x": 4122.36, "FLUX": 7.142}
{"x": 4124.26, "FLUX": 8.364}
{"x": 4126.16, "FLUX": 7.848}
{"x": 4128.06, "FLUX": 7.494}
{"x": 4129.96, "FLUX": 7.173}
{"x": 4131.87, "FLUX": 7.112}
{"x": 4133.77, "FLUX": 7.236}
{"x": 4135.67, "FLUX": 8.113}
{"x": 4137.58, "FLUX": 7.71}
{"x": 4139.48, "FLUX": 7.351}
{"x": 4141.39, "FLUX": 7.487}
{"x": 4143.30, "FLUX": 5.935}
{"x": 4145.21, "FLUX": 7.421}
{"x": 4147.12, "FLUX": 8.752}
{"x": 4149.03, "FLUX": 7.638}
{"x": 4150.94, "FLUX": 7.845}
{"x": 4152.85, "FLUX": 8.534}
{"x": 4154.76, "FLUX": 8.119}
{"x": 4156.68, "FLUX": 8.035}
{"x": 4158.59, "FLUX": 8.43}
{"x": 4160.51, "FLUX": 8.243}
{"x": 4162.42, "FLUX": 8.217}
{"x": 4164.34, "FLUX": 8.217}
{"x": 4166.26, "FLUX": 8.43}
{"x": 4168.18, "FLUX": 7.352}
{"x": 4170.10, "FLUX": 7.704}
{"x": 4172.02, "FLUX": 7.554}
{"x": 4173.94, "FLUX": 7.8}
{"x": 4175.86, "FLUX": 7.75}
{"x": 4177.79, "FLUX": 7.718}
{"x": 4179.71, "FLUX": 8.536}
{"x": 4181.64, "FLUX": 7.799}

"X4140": 4147.12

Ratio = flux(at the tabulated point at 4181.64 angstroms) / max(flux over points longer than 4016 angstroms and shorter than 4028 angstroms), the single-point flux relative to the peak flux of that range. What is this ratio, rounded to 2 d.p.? 1.02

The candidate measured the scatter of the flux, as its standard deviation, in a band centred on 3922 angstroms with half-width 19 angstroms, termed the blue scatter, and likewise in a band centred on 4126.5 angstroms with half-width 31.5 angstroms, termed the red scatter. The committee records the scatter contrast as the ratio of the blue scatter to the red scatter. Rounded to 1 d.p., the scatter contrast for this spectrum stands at 2.7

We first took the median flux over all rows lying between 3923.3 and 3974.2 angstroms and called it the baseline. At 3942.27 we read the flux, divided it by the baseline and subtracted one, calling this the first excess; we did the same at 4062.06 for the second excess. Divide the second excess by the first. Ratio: 78.9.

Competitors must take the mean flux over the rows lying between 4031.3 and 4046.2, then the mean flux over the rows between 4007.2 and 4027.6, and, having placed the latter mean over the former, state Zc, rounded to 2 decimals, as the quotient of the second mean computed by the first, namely 1.04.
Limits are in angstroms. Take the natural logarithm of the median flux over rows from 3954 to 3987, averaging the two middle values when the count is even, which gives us 1.79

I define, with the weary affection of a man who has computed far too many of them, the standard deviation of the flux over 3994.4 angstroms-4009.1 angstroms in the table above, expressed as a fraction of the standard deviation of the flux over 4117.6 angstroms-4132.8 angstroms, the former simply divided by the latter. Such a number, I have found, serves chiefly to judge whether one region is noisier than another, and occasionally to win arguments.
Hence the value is 0.91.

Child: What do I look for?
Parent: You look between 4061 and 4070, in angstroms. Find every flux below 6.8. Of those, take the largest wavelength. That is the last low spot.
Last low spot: 4063.93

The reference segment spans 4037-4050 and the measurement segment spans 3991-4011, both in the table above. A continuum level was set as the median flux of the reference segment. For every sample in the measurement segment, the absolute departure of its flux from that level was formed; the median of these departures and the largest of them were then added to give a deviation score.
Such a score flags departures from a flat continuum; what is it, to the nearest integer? 1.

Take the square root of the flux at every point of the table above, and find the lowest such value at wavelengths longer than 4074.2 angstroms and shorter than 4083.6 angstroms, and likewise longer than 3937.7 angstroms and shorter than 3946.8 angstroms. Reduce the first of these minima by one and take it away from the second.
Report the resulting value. 0.7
